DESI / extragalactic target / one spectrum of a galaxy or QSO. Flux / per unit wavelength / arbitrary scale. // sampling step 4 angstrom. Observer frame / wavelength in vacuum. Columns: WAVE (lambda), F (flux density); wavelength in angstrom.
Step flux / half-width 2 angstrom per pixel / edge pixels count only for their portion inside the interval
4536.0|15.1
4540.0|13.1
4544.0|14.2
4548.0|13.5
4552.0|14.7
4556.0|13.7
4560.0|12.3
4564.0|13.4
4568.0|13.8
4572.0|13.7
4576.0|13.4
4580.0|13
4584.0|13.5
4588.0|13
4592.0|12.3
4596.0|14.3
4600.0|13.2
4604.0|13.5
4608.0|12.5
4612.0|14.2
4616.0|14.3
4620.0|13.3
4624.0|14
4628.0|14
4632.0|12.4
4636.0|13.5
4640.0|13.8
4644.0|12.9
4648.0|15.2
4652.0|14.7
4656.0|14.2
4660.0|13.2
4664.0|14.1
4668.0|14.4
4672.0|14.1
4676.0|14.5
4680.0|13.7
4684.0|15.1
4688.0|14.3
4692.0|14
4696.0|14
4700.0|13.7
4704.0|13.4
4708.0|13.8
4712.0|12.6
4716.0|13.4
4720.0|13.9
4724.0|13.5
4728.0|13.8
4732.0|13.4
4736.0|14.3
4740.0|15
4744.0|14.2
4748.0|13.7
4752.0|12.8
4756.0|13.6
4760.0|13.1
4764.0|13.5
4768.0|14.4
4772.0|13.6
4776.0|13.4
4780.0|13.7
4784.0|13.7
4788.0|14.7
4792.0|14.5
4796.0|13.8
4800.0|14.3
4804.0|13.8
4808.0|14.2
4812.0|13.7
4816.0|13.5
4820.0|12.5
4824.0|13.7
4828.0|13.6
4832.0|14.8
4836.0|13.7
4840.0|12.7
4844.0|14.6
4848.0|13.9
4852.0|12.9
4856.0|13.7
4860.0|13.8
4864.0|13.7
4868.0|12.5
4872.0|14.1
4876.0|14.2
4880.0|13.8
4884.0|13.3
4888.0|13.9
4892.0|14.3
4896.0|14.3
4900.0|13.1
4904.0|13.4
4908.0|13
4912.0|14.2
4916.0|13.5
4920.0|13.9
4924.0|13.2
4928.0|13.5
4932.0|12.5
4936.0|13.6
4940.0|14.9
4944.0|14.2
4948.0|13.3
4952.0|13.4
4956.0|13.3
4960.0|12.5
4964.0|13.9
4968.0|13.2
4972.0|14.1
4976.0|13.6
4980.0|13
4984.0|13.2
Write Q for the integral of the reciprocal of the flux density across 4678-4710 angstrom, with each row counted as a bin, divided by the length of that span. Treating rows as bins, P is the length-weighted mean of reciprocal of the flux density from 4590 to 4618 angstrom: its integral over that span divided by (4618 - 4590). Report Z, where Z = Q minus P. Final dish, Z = -0.003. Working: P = 0.0745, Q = 0.0715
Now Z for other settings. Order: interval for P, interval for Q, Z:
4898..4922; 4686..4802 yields -0.001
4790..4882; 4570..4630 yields 0.001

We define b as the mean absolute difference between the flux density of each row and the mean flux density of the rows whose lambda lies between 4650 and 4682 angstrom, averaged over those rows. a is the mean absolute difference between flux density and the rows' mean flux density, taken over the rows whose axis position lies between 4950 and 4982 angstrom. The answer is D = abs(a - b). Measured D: 0.04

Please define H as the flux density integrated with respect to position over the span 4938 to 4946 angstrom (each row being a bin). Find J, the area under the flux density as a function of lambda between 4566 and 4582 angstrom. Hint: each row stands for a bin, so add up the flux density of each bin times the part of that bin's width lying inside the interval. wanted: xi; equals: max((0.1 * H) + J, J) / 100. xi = 2.27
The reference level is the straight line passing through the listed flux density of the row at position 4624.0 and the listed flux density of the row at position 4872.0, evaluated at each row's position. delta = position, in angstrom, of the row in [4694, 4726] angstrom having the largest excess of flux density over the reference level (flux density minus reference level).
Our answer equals 4696.0 angstrom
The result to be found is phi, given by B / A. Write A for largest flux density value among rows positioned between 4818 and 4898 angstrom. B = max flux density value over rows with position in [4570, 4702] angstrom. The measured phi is 1.03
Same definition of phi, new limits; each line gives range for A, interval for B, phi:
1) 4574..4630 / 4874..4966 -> 1.04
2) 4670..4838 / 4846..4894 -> 0.95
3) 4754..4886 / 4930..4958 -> 1.01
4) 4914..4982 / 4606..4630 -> 0.96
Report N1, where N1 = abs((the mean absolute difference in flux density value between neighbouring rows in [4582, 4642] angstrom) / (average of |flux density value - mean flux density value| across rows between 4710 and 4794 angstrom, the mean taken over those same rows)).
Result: 1.9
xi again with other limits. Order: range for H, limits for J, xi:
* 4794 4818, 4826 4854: 4.18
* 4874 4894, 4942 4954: 1.91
